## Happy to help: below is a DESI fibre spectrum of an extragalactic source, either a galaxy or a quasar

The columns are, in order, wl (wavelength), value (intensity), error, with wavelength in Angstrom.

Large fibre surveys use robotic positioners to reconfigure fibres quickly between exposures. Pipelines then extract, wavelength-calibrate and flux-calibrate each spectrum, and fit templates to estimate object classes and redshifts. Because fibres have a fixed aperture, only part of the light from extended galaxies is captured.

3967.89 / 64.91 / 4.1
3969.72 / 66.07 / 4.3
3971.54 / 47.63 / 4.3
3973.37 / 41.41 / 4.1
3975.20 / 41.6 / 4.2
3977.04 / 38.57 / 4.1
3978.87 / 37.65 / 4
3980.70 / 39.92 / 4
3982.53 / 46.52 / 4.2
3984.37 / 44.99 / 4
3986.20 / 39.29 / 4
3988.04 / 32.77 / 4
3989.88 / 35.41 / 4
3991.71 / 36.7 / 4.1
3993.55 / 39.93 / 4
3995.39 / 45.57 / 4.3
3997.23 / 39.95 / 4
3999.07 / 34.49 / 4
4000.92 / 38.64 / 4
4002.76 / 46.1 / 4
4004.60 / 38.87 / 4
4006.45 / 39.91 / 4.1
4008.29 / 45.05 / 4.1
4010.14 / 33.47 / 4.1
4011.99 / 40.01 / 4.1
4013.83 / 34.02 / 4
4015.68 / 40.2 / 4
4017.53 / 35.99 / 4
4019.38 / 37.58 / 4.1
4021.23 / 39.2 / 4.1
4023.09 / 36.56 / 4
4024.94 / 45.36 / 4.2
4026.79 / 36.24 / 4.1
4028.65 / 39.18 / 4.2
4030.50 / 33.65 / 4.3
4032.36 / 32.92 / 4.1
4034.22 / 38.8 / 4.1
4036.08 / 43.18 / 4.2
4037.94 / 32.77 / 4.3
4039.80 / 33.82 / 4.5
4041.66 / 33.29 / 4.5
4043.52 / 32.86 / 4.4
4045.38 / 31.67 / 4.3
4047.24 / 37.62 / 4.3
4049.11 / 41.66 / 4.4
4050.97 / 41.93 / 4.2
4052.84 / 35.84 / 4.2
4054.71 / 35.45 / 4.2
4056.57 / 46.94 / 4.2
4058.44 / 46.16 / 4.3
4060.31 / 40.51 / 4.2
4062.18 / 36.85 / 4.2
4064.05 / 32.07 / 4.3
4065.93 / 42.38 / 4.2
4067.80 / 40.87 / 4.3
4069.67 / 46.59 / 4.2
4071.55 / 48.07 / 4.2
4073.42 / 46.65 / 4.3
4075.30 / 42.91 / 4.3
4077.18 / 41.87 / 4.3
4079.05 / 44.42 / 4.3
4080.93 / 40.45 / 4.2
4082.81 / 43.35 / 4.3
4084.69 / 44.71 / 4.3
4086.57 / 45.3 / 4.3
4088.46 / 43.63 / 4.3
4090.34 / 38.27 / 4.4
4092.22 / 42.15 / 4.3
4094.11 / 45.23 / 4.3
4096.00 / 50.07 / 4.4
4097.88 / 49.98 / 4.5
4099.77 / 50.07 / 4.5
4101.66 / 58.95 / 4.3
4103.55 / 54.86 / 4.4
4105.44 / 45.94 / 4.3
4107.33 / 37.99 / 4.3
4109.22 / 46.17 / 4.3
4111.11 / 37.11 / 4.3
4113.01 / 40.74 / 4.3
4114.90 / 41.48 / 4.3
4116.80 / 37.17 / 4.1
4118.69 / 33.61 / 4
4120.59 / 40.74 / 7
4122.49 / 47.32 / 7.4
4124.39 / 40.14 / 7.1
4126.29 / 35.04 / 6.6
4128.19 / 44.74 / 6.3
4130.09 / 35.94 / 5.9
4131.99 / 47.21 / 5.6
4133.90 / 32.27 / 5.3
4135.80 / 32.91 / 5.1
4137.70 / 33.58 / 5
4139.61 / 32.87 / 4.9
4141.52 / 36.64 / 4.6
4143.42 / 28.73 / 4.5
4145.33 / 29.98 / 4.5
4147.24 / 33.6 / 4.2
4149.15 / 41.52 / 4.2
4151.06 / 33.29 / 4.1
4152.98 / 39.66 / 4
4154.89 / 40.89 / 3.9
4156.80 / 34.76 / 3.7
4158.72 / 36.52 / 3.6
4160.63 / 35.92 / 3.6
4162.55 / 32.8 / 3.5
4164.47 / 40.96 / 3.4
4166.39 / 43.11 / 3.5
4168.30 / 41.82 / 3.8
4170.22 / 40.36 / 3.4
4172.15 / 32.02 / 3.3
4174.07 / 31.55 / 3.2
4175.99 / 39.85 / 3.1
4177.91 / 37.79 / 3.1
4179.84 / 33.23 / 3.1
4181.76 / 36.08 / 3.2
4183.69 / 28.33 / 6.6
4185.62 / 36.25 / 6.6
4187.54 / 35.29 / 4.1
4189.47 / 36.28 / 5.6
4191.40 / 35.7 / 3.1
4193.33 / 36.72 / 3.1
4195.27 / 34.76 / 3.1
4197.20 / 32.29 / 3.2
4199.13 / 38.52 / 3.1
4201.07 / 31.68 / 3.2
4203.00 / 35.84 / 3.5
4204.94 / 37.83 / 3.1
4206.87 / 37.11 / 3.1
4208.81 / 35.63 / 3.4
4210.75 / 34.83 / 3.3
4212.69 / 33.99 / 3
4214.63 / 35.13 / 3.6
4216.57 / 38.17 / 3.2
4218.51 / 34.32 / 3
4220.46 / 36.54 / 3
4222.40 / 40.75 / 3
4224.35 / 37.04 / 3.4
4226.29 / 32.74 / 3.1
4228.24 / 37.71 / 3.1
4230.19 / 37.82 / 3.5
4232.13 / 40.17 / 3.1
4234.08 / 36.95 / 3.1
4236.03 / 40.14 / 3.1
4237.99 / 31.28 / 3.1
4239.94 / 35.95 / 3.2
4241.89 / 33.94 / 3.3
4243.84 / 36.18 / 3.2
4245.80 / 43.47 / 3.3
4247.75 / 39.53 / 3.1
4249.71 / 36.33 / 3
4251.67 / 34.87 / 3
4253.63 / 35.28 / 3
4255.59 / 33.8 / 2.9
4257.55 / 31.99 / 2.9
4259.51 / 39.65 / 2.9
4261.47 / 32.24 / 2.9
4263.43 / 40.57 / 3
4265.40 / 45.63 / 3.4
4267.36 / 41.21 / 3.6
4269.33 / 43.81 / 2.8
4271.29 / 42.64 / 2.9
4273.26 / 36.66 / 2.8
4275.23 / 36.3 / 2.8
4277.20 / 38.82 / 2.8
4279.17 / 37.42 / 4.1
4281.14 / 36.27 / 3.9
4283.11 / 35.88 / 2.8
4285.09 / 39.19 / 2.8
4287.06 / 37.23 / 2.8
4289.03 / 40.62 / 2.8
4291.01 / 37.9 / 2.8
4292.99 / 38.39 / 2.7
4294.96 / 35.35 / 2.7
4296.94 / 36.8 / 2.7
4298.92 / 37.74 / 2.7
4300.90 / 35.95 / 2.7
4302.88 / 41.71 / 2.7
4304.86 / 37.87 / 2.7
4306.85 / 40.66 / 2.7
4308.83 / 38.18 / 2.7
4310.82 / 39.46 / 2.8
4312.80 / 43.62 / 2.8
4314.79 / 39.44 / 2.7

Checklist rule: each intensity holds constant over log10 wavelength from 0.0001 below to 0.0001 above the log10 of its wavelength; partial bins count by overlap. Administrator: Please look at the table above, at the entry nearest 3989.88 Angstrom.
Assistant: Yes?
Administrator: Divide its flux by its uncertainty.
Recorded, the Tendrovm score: 8.9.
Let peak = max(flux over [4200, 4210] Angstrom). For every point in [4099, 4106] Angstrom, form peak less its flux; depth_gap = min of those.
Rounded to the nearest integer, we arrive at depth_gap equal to -21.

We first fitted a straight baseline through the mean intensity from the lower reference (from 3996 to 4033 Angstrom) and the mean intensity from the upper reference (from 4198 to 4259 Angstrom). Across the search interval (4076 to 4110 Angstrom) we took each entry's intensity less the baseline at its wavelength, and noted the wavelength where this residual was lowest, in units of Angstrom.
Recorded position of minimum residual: 4107.33 Angstrom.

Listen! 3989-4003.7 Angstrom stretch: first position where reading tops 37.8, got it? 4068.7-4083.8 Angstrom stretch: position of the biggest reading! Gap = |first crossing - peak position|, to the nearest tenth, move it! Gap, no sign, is 78.0 Angstrom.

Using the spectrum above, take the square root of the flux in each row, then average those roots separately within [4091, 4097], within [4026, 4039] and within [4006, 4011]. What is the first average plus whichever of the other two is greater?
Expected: 13.0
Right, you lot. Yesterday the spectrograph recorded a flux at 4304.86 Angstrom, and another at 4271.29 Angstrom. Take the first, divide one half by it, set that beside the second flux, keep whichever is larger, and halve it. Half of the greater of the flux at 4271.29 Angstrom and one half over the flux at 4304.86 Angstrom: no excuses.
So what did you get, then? 21.3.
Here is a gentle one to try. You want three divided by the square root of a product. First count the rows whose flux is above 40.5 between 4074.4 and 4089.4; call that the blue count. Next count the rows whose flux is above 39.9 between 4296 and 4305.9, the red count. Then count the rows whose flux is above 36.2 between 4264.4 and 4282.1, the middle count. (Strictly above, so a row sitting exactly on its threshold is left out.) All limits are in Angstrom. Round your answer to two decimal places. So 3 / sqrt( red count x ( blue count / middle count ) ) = 3.40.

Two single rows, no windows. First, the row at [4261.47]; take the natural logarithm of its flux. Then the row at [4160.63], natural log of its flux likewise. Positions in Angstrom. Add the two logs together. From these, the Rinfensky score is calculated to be 7.05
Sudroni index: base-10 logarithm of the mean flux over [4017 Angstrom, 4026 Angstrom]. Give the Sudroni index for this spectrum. 1.59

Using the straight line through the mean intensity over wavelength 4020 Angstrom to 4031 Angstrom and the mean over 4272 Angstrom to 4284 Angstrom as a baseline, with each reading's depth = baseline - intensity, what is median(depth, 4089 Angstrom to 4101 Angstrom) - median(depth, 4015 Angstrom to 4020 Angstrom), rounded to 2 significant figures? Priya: -10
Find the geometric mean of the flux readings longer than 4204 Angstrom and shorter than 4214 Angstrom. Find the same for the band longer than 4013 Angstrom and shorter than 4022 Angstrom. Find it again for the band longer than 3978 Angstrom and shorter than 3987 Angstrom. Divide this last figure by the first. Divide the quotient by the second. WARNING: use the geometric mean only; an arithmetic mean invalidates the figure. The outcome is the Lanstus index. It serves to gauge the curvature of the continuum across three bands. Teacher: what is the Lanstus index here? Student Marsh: 0.031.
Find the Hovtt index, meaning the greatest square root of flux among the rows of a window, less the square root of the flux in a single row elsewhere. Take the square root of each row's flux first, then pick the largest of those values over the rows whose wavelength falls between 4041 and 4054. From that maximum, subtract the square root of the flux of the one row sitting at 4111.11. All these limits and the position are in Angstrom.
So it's 0.4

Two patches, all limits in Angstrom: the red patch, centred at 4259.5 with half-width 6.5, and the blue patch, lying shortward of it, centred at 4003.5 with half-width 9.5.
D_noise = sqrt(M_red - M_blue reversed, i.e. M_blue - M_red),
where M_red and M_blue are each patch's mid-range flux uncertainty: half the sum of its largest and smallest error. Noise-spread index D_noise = 1.00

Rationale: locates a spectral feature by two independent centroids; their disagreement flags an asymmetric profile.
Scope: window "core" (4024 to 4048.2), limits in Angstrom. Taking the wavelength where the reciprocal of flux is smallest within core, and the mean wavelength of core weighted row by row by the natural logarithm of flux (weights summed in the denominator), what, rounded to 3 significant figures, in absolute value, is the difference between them 11.0 Angstrom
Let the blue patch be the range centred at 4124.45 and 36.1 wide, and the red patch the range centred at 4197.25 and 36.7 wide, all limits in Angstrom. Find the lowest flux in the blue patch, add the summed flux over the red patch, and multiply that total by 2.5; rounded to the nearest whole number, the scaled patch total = 1744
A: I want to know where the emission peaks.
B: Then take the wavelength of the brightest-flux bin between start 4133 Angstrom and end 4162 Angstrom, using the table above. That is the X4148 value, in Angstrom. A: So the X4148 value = 4149.15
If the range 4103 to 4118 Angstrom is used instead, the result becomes 4103.55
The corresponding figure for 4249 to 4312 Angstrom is 4265.40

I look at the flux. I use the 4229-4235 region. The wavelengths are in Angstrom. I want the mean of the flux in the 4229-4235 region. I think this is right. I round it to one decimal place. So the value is 38.3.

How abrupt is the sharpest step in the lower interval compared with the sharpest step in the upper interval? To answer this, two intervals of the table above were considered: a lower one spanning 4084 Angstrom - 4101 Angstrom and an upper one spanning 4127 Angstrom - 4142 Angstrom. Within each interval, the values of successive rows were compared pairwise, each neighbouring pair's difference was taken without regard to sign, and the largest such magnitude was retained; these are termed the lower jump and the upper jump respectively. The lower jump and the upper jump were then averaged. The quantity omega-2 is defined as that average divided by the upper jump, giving 0.7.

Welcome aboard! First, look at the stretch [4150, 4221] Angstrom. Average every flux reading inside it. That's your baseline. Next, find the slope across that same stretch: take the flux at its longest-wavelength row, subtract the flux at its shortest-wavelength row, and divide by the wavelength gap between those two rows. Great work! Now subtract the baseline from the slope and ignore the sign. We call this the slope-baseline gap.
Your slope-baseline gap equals 36.1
